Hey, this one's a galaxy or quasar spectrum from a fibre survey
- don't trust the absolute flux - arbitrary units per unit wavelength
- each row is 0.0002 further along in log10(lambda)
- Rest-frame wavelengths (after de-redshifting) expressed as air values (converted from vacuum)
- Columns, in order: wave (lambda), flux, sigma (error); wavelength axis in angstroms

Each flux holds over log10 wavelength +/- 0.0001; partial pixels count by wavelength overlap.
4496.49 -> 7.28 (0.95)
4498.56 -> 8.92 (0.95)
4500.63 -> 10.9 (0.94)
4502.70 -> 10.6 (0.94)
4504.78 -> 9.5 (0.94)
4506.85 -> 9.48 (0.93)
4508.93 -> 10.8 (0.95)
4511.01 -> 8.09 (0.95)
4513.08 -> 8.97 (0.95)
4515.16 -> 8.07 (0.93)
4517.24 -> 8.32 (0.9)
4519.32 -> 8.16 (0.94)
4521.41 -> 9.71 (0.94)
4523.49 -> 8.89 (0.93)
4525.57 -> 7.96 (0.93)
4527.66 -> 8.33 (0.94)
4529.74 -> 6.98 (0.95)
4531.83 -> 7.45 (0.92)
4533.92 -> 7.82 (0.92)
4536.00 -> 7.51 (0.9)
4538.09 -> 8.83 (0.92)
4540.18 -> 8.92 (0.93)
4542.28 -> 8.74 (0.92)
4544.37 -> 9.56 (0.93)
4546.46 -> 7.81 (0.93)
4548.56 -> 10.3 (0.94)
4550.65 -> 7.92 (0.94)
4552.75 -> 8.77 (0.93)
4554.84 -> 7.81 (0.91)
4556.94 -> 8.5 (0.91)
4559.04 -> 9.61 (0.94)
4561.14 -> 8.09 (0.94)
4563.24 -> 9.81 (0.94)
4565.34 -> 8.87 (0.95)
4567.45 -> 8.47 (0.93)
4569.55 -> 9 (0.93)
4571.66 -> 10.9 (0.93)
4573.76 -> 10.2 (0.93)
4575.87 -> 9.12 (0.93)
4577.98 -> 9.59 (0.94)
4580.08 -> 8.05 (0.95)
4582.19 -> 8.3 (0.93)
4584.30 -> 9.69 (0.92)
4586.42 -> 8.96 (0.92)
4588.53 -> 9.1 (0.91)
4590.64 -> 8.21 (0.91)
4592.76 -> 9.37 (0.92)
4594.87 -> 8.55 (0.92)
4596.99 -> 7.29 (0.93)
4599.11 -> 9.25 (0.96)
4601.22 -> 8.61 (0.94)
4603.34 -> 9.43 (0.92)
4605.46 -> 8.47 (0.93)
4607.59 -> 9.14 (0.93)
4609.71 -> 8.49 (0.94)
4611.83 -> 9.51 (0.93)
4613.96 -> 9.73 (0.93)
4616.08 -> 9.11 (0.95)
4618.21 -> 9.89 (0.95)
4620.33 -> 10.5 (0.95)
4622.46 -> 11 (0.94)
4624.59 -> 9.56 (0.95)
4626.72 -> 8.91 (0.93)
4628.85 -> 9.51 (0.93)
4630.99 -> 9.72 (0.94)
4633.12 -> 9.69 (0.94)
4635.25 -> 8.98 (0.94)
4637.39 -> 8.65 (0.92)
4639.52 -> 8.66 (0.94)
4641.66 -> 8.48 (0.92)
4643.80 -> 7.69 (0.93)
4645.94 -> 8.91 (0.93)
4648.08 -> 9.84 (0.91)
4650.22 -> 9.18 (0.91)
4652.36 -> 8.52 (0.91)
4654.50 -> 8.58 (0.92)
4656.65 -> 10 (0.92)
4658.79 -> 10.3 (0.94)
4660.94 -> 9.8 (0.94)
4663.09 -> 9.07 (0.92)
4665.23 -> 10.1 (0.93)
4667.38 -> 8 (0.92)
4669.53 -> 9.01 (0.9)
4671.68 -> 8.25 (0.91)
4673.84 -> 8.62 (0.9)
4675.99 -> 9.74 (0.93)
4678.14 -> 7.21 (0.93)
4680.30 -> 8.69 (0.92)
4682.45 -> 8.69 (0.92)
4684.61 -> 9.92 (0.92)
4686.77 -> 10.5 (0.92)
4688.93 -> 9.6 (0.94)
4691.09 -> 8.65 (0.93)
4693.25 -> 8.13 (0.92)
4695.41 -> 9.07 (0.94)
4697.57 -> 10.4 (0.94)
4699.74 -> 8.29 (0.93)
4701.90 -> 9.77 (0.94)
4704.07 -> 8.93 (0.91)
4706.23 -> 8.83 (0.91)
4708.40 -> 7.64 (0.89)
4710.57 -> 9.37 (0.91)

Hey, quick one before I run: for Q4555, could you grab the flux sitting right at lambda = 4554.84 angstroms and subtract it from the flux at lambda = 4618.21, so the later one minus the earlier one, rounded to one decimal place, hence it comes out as 2.1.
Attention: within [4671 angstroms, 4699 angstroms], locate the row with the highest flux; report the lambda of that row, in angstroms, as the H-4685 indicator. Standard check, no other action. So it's 4686.77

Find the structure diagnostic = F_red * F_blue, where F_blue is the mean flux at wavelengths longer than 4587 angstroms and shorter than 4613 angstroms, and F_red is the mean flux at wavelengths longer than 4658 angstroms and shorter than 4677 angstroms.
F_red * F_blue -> 81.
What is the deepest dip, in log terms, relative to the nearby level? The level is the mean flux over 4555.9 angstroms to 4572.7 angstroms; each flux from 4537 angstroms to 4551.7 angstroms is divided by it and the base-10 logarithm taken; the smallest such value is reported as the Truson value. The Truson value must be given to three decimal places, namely -0.069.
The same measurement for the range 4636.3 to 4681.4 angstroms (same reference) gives -0.104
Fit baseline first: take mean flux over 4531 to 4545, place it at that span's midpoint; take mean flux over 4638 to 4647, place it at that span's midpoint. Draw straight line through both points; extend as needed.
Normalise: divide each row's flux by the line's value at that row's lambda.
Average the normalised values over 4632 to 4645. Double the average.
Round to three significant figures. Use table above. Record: 2.06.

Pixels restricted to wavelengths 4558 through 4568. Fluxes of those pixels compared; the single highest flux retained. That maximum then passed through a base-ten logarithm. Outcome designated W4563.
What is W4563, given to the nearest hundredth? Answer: 0.99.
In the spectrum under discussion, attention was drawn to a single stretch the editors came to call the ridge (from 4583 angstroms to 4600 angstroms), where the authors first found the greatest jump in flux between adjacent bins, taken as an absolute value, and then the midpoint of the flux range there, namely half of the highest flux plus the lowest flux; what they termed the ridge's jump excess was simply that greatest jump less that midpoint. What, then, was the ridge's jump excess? -6.5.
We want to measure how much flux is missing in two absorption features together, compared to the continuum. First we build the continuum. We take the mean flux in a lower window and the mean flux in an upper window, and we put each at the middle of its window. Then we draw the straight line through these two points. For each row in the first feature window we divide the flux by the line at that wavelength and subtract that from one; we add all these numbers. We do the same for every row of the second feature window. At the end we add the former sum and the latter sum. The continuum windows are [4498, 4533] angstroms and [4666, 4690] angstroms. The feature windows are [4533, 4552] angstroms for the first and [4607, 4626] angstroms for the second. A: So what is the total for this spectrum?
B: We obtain -0.45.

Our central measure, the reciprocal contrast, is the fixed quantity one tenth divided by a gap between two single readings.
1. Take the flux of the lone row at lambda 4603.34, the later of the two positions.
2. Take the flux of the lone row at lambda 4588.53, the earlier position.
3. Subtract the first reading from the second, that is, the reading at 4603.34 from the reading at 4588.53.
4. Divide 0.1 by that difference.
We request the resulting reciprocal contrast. -0.30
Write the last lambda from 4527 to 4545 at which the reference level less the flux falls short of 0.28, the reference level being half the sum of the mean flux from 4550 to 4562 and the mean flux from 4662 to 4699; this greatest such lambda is 4544.37 angstroms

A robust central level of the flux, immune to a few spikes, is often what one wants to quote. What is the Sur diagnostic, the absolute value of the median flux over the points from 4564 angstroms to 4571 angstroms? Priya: 8.87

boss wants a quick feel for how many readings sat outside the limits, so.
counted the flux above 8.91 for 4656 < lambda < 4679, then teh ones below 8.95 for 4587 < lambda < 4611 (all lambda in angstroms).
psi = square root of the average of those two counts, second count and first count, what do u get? 2.5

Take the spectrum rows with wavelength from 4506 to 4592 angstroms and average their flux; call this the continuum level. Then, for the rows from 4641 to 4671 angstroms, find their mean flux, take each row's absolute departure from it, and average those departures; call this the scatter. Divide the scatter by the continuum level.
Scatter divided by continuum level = 0.0747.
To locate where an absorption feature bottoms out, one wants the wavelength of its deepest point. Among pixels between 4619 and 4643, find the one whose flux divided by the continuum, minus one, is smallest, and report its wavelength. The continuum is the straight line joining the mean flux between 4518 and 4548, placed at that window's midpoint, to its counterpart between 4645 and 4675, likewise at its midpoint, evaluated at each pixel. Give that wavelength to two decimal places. 4641.66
